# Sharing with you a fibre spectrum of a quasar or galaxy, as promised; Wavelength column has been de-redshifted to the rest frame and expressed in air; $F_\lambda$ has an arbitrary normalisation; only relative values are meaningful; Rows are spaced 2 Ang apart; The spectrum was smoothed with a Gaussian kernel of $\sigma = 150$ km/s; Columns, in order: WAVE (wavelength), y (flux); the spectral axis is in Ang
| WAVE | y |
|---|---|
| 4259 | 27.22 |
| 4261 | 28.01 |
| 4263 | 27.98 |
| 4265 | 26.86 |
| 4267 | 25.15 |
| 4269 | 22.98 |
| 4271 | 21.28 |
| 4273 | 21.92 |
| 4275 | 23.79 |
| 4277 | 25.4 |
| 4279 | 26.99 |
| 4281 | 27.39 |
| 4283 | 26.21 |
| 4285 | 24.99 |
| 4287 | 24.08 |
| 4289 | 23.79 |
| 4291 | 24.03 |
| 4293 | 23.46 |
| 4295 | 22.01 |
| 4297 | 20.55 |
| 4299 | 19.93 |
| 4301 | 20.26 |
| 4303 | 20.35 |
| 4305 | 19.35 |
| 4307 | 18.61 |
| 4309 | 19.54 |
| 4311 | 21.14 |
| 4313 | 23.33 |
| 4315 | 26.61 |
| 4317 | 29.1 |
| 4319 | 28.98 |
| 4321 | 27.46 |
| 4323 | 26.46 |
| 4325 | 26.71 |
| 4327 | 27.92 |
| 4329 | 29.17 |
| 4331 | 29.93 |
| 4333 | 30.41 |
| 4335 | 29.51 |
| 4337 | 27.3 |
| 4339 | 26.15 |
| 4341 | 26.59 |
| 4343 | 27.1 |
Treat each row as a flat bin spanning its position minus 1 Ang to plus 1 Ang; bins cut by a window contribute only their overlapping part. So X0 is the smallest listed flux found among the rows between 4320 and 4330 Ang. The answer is 26.46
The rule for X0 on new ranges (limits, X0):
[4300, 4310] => 18.61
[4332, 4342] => 26.15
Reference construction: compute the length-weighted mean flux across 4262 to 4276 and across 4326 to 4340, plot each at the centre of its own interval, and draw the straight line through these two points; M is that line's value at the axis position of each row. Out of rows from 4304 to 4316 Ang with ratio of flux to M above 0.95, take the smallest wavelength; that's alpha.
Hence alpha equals 4315 Ang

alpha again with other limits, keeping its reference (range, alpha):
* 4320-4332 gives 4321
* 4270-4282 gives 4275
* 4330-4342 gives 4331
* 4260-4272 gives 4261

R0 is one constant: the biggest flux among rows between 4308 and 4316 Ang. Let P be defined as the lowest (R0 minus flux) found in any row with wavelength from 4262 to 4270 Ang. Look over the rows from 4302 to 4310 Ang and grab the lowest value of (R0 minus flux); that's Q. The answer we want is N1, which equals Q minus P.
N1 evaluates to 7.6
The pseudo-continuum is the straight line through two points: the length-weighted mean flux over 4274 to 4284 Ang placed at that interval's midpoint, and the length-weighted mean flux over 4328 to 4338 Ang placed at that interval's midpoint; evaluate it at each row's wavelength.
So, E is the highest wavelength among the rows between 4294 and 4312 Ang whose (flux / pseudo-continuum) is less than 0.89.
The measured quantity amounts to 4311 Ang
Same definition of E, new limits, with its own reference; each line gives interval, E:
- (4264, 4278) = 4273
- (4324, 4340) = 4339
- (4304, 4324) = 4313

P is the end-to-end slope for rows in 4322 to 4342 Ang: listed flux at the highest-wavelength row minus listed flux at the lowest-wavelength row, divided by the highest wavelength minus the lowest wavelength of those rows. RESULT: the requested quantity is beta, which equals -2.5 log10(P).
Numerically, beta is 5.4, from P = 0.01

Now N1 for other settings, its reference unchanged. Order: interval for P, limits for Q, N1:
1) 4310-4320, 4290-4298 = 5.1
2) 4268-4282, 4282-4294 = 1.2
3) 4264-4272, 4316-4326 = -2.2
